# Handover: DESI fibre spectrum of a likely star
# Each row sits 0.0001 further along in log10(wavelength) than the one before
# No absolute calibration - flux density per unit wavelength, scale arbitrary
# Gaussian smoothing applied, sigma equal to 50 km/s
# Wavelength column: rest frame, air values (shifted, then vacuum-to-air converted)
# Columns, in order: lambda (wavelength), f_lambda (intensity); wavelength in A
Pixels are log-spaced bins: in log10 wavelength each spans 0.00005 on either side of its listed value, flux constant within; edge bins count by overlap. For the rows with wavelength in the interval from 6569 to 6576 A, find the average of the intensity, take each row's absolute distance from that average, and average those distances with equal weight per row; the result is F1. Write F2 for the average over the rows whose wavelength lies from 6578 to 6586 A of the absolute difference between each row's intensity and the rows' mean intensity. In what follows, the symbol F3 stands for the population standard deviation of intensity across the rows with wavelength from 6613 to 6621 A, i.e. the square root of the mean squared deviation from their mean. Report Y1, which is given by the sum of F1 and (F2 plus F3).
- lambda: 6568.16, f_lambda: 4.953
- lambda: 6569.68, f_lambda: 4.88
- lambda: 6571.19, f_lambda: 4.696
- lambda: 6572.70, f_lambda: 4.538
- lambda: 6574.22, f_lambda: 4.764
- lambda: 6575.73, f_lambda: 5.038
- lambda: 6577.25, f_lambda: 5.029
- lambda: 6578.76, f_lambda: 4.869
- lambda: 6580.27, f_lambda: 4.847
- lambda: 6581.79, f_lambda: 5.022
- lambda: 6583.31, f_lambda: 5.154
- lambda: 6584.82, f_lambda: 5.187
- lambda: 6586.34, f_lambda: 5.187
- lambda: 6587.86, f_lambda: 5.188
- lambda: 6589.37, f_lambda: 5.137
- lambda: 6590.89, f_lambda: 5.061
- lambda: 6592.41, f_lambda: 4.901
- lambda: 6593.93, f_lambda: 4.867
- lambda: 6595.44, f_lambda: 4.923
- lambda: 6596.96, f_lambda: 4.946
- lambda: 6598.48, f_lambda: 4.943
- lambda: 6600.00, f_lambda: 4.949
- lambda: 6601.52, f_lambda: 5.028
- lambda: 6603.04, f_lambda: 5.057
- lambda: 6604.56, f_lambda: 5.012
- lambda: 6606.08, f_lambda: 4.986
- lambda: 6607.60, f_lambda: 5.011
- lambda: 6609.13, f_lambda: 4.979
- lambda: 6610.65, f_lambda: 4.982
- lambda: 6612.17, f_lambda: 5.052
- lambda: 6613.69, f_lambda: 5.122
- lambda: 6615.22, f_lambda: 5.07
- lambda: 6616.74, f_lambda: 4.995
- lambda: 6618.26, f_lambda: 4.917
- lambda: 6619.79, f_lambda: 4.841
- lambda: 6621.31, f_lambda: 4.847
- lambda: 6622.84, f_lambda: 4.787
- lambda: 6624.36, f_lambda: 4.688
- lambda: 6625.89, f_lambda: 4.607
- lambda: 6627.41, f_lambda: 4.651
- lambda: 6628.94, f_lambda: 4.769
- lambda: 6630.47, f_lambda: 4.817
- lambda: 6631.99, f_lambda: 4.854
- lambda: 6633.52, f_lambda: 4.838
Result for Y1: 0.37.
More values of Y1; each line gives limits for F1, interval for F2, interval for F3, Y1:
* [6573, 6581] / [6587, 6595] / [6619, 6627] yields 0.31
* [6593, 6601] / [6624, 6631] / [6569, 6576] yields 0.26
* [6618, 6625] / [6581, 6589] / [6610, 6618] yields 0.16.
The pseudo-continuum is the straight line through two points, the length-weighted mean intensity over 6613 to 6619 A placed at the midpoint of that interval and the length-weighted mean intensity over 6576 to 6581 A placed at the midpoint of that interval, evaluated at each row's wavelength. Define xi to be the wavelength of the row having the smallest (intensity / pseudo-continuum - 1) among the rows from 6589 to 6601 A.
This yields 6593.93 A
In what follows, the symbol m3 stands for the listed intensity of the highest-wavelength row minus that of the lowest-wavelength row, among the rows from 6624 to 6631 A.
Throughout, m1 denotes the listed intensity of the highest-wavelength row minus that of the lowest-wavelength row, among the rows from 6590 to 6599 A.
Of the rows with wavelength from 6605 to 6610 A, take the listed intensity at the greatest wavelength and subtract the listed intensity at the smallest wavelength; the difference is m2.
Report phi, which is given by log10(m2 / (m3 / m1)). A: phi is -2.2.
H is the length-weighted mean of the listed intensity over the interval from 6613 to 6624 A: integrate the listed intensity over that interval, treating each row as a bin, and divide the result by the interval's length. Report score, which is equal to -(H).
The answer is -4.93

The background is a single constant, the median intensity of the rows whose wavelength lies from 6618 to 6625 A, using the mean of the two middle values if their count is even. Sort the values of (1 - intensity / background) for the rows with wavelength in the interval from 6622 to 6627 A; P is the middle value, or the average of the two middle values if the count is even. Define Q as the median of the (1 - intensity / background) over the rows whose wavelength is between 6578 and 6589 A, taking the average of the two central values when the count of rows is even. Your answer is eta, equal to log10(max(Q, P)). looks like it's -1.50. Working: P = 0.032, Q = -0.065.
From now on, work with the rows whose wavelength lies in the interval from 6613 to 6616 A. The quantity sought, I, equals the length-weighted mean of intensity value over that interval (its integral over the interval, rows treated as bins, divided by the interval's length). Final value 5.09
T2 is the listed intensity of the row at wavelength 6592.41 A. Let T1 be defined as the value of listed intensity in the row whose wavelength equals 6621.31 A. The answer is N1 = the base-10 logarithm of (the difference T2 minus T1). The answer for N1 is -1.27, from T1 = 4.847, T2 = 4.901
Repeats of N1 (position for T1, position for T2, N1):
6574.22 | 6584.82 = -0.37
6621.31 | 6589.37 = -0.54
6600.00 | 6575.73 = -1.05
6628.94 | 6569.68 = -0.95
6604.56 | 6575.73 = -1.59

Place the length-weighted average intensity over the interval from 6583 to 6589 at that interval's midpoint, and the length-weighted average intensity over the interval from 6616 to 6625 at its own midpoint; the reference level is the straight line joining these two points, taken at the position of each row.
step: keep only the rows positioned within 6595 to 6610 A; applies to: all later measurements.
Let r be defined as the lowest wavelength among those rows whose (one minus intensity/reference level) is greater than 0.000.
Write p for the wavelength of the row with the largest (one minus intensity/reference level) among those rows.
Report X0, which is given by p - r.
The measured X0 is 0.0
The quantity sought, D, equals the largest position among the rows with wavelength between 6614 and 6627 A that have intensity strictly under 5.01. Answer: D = 6625.89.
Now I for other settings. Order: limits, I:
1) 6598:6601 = 4.95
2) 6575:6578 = 5.02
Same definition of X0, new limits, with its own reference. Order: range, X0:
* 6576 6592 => 3.0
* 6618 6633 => 6.1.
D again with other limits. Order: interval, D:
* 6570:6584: 6580.27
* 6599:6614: 6610.65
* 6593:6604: 6600.00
